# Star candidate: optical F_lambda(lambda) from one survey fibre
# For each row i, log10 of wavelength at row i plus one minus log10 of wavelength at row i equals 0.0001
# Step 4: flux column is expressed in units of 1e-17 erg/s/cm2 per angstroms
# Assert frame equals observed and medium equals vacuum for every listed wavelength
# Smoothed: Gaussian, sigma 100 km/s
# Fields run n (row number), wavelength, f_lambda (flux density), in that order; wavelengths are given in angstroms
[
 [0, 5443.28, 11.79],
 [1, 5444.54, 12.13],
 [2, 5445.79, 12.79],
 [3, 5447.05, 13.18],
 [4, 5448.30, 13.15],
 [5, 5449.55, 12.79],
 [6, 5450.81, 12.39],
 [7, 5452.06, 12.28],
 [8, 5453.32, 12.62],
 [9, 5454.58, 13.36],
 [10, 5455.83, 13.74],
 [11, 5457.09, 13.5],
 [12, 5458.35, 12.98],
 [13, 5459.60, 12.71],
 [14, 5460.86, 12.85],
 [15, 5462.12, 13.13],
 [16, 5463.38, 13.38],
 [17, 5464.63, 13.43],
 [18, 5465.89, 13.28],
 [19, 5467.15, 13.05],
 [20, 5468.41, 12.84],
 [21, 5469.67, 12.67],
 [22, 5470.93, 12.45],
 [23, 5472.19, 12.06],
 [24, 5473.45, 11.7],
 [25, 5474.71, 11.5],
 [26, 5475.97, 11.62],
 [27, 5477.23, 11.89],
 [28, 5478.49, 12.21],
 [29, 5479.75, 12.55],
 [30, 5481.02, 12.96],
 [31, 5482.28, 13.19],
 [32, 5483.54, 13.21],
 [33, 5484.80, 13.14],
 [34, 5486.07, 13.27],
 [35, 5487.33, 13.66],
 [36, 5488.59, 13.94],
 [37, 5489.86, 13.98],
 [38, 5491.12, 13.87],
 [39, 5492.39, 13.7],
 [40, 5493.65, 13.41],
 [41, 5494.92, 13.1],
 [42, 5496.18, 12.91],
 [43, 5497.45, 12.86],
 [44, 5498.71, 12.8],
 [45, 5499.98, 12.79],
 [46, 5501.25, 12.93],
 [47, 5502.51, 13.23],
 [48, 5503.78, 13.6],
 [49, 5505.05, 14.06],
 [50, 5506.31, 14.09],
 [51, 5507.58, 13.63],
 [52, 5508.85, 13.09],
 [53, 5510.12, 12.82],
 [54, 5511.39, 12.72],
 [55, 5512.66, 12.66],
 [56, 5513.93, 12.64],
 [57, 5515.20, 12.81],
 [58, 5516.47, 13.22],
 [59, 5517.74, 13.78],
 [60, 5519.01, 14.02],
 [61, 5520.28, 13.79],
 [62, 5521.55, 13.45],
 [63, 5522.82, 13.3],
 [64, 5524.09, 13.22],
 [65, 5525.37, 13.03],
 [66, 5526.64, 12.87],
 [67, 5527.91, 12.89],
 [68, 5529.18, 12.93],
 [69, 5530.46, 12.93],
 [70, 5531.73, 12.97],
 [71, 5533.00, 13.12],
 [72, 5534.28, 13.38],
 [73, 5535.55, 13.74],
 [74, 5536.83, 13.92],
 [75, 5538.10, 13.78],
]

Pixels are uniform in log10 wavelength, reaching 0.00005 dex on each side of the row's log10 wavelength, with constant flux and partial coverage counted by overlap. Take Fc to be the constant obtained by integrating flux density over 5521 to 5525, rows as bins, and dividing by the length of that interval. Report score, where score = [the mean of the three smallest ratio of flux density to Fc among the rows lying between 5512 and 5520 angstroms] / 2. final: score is 0.478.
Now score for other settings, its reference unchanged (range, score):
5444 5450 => 0.473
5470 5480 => 0.437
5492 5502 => 0.482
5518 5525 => 0.501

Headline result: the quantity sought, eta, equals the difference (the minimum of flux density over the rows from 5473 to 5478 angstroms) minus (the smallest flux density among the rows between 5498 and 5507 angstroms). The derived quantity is -1.3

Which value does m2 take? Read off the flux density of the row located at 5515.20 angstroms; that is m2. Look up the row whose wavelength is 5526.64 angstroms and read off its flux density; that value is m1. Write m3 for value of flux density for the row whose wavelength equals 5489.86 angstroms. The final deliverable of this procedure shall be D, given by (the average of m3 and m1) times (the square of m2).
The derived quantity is 2203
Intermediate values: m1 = 12.87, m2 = 12.81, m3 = 13.98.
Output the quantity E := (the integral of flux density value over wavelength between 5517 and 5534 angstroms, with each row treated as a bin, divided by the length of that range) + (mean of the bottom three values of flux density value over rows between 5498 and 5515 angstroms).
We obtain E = 25.9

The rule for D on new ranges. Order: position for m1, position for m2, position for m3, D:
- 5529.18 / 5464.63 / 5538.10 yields 2409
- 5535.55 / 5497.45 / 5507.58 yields 2263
